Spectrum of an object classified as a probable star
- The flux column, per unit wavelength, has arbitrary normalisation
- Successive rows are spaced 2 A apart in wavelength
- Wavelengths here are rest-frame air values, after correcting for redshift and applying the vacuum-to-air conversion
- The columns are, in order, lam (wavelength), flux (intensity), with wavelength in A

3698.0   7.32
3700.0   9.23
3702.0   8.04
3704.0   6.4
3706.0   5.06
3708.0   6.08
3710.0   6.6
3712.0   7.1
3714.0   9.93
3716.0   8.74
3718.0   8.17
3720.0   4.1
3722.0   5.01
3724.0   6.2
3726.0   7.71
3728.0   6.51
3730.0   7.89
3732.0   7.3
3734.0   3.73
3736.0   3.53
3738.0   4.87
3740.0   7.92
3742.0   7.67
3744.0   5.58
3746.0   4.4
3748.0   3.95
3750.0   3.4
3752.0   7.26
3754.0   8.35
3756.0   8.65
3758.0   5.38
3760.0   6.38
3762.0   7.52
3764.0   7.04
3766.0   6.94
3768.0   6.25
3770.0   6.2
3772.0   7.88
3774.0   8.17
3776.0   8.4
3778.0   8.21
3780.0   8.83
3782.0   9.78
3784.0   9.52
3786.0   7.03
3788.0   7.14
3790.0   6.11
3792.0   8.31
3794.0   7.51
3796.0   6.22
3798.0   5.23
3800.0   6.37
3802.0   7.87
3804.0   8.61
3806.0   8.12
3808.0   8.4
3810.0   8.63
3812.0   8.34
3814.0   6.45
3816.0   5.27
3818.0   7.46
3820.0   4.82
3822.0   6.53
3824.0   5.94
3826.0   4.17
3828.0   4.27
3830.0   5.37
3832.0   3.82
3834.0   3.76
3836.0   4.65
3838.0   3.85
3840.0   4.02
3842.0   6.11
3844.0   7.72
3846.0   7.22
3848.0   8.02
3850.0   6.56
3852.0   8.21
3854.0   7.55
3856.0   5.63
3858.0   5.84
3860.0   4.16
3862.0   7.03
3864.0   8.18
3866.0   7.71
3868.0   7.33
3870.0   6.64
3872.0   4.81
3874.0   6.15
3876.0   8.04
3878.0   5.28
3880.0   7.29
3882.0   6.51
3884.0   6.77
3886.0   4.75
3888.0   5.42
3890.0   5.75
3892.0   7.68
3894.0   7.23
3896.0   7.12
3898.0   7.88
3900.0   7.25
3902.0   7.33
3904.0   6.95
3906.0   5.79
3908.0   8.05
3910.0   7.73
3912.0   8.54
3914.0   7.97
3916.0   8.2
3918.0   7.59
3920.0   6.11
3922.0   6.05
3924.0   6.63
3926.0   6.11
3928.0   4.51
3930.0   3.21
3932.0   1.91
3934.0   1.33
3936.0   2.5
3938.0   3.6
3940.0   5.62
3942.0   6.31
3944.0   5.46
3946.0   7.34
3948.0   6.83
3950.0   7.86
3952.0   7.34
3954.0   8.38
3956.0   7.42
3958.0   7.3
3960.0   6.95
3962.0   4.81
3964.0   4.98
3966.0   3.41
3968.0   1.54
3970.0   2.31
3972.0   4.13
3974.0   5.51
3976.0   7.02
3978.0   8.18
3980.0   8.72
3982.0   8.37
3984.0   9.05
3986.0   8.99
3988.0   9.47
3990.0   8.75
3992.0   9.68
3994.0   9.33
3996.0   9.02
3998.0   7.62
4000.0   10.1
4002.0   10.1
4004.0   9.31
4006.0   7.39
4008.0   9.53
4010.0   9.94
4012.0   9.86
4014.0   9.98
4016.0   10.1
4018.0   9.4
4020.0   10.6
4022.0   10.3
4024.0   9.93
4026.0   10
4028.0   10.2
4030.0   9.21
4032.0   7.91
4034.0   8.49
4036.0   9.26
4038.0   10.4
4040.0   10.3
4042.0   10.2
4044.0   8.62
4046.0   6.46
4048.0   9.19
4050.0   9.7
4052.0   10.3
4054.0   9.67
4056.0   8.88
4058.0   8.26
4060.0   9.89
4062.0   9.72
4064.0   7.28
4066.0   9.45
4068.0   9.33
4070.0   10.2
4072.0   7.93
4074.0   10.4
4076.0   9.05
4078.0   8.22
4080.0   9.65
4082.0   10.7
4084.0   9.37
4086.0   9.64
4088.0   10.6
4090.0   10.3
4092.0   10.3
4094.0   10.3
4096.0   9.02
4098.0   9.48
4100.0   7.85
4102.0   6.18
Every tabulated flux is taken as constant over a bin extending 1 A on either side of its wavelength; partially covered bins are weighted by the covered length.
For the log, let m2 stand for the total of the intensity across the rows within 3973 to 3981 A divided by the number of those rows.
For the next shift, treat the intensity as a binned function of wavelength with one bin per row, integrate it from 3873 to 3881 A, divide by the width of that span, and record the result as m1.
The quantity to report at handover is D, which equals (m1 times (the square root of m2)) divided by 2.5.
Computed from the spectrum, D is 7.3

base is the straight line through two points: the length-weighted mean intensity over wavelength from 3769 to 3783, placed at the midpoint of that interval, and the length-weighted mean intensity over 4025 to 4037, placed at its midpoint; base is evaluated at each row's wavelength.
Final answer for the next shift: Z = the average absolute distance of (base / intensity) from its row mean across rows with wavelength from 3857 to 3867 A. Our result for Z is 0.3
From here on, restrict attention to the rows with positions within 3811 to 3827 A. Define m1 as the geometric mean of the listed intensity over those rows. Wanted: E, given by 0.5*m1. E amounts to 3.0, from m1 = 6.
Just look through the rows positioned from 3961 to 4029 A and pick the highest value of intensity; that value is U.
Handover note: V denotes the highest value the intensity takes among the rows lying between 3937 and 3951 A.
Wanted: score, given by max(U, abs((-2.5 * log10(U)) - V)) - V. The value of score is 2.74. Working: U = 10.6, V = 7.86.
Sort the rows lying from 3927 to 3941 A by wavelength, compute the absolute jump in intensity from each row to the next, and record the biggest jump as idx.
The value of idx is 2.0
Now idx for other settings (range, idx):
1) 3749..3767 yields 3.9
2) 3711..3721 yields 4.1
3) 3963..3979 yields 1.9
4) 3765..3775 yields 1.7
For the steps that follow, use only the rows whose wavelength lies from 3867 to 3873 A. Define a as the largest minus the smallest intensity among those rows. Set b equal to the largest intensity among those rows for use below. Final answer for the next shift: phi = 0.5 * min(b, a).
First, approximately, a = 2.5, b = 7.33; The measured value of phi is 1.26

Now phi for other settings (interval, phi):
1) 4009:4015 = 0.06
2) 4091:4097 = 0.64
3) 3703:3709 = 0.67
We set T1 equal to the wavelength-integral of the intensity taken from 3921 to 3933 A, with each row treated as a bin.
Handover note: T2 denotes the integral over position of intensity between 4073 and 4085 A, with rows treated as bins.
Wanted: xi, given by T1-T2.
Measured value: -58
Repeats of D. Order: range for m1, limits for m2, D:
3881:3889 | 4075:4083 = 7.2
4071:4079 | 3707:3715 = 9.7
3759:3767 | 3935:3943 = 5.9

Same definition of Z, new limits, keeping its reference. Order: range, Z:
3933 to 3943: 1.6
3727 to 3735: 0.4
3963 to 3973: 1.3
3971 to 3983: 0.3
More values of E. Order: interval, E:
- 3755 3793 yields 3.7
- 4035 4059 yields 4.6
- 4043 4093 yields 4.6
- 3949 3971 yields 2.5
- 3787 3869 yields 3.1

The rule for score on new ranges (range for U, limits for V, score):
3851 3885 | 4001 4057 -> 2.29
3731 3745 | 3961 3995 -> 2.25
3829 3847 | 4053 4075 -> 2.22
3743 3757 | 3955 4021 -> 2.34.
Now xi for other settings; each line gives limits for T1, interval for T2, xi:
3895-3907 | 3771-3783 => -18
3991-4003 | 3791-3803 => 29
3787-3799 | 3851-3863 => 4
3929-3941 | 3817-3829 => -30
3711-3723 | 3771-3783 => -16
